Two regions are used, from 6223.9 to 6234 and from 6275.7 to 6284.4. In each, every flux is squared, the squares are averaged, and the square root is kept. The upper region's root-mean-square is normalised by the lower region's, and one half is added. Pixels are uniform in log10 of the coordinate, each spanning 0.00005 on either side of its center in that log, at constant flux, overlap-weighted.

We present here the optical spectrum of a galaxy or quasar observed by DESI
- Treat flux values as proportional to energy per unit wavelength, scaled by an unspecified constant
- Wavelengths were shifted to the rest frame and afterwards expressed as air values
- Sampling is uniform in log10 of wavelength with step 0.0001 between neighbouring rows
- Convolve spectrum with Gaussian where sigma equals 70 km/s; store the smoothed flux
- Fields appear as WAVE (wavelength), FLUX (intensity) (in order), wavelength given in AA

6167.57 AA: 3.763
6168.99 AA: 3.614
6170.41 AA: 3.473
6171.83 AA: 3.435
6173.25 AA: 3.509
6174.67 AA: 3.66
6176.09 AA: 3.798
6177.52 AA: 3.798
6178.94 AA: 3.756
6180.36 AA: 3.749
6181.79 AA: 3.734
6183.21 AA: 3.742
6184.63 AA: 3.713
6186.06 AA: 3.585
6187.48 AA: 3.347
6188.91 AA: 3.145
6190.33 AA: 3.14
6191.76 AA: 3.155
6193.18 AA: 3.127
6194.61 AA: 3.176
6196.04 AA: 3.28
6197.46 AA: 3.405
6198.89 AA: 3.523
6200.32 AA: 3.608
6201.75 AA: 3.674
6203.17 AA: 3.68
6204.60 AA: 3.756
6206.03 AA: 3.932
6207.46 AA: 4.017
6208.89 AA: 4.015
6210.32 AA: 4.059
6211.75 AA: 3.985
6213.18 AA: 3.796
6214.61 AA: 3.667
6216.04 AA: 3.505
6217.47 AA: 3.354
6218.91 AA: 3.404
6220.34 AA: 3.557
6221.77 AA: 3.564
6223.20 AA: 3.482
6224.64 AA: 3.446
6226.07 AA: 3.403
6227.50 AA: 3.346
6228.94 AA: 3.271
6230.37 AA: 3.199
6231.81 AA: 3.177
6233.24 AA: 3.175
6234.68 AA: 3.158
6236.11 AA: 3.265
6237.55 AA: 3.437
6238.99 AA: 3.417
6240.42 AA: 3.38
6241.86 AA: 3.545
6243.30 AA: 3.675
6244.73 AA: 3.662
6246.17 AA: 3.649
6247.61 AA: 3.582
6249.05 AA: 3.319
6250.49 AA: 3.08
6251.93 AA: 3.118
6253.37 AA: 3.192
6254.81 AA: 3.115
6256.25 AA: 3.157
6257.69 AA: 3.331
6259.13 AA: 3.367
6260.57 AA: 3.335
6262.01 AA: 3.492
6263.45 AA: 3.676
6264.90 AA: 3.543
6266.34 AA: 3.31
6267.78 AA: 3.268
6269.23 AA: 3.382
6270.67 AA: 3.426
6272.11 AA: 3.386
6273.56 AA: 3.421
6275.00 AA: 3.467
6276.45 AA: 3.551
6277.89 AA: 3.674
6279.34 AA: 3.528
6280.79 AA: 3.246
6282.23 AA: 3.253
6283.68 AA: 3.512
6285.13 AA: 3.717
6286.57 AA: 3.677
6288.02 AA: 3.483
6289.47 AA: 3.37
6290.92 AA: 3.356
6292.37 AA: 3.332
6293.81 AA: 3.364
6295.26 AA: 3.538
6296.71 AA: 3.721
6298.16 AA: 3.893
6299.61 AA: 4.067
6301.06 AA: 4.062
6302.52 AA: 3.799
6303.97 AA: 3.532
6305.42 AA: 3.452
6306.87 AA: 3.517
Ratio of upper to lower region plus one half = 1.55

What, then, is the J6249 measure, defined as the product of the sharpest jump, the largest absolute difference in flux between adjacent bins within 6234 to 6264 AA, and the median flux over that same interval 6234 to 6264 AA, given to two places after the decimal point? 0.89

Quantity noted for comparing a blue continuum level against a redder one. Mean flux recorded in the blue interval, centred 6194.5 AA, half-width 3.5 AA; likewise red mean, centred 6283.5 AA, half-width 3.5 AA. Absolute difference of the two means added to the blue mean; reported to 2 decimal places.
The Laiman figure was 3.48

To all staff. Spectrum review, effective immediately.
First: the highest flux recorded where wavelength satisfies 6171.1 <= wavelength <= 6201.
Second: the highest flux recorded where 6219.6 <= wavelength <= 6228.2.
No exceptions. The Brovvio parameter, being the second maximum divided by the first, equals 0.94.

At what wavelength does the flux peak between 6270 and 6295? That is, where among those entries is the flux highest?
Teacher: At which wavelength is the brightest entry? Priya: 6285.13 AA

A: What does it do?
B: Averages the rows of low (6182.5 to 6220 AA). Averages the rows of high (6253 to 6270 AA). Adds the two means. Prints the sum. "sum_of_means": 6.92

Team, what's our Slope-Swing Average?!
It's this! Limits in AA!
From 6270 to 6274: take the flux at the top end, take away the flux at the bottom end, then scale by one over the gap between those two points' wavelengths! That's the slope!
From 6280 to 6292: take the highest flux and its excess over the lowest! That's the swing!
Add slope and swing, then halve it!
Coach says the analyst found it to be 0.23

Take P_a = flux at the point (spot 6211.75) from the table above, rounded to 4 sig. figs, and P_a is 3.985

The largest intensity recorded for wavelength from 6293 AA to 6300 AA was 4.067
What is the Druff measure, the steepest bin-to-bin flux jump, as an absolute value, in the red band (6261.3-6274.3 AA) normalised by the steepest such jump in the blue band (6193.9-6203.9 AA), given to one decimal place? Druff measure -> 1.9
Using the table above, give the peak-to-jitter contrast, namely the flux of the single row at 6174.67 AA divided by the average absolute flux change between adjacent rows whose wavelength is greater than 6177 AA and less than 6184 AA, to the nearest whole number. 203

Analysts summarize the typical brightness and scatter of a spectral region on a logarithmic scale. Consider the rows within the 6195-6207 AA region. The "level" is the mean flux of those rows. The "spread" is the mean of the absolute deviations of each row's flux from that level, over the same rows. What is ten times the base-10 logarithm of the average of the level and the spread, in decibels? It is 2.74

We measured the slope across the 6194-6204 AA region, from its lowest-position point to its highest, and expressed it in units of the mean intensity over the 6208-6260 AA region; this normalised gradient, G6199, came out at 0.017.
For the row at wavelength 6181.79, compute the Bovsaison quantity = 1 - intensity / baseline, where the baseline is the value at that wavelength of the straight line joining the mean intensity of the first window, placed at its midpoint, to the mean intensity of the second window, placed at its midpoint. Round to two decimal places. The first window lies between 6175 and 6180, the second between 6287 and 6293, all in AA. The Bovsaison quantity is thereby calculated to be 0.01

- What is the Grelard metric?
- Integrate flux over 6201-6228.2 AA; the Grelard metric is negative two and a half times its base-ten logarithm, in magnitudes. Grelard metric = -5.00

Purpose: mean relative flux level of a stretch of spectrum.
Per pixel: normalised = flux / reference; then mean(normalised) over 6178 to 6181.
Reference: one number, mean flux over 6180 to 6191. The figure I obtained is 1.07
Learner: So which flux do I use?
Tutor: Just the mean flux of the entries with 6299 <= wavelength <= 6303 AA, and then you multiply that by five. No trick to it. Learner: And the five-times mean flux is 19.9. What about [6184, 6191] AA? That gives 16.9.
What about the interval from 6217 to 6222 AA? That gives 17.3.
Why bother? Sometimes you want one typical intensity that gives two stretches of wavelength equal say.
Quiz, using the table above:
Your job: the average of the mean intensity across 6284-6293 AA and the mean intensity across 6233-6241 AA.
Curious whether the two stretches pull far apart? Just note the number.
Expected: 3.40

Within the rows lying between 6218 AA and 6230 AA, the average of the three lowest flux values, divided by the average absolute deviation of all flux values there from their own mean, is 43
